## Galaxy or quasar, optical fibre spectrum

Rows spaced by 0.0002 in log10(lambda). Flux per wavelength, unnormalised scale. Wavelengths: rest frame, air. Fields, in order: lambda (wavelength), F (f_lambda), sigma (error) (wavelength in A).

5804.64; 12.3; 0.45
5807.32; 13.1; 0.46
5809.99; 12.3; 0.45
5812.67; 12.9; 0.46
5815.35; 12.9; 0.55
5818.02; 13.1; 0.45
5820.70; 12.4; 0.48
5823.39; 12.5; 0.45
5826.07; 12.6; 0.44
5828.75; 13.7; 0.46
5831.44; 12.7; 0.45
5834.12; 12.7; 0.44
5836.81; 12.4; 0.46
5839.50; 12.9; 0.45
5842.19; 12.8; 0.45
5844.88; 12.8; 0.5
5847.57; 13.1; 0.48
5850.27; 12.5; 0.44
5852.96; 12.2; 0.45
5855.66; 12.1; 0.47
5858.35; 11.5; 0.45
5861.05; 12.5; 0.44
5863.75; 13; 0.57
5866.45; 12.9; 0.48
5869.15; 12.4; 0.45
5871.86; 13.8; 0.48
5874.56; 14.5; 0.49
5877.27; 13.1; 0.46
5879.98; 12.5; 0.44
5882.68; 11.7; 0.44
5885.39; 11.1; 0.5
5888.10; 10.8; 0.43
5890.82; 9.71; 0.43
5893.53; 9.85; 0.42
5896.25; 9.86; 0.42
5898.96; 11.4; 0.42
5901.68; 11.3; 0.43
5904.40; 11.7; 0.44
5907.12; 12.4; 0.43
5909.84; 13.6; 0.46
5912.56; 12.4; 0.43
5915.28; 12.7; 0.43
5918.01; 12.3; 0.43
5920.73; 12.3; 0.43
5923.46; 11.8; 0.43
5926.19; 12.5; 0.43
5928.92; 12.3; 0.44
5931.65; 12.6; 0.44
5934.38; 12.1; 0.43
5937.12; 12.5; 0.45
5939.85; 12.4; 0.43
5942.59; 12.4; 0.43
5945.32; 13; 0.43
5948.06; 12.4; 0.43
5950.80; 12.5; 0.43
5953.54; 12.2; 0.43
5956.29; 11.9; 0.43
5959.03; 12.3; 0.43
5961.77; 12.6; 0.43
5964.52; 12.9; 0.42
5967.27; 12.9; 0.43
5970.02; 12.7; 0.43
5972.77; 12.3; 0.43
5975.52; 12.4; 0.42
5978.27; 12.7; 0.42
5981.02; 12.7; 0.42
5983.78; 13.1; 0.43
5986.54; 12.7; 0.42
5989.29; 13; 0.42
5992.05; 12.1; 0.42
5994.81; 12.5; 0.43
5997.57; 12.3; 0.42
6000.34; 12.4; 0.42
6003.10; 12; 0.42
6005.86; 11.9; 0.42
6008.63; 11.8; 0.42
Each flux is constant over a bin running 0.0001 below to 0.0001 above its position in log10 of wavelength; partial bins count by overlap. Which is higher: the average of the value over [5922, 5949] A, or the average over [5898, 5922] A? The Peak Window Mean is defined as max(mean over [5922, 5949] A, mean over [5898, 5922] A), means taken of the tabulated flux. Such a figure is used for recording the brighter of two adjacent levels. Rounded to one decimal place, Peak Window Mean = 12.4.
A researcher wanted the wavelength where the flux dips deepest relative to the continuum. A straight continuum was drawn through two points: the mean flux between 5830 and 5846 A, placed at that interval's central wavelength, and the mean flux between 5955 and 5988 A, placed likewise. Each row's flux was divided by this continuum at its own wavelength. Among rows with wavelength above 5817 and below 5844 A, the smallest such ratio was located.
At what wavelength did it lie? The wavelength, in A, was 5820.70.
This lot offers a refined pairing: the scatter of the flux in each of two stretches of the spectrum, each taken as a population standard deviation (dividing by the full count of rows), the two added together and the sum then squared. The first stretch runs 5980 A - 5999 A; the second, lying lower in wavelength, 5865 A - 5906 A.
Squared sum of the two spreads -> 3.0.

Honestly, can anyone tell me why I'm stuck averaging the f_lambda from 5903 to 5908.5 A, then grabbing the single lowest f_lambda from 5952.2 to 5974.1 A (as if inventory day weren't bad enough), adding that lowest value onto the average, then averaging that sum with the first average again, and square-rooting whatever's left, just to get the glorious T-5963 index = 4.24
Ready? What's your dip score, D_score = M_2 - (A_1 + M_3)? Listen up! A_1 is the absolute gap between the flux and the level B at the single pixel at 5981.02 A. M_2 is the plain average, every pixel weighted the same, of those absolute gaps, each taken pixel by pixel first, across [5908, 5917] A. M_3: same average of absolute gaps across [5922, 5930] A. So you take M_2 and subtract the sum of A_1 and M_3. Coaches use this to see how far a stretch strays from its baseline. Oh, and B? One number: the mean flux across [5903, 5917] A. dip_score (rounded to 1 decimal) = -0.1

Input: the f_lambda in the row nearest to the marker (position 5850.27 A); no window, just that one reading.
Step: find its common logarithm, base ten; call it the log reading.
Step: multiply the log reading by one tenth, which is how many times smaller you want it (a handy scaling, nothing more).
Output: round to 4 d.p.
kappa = 0.1097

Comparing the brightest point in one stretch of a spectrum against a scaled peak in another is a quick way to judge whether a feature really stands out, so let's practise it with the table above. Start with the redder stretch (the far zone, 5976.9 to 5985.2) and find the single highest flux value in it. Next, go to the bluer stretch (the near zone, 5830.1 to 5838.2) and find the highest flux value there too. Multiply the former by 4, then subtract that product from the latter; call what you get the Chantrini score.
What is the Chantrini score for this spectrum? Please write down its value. -39.7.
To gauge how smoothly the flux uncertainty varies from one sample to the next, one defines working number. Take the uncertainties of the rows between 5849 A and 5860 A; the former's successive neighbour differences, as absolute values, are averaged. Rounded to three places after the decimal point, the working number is 0.017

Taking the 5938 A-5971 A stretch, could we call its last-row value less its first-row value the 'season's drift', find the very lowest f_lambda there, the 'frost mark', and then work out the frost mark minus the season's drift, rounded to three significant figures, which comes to 11.6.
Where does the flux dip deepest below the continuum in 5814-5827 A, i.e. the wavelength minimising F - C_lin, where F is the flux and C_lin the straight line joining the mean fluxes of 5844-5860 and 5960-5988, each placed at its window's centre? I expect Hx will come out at 5820.70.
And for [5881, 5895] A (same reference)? 5890.82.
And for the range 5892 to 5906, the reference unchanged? 5893.53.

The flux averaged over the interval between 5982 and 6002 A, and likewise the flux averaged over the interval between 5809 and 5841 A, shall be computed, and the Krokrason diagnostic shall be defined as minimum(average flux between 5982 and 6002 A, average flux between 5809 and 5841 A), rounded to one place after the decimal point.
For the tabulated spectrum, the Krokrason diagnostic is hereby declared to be 12.6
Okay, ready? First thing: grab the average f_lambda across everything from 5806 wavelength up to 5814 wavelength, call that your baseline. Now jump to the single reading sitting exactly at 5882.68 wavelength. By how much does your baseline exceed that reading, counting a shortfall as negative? 1.1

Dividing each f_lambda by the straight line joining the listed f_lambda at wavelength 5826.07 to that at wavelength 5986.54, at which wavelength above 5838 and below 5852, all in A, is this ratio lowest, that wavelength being 5850.27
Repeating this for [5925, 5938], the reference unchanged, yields 5934.38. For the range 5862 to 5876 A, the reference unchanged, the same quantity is 5869.15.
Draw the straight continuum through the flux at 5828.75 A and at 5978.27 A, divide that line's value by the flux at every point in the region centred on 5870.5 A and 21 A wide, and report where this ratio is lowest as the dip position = 5874.56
